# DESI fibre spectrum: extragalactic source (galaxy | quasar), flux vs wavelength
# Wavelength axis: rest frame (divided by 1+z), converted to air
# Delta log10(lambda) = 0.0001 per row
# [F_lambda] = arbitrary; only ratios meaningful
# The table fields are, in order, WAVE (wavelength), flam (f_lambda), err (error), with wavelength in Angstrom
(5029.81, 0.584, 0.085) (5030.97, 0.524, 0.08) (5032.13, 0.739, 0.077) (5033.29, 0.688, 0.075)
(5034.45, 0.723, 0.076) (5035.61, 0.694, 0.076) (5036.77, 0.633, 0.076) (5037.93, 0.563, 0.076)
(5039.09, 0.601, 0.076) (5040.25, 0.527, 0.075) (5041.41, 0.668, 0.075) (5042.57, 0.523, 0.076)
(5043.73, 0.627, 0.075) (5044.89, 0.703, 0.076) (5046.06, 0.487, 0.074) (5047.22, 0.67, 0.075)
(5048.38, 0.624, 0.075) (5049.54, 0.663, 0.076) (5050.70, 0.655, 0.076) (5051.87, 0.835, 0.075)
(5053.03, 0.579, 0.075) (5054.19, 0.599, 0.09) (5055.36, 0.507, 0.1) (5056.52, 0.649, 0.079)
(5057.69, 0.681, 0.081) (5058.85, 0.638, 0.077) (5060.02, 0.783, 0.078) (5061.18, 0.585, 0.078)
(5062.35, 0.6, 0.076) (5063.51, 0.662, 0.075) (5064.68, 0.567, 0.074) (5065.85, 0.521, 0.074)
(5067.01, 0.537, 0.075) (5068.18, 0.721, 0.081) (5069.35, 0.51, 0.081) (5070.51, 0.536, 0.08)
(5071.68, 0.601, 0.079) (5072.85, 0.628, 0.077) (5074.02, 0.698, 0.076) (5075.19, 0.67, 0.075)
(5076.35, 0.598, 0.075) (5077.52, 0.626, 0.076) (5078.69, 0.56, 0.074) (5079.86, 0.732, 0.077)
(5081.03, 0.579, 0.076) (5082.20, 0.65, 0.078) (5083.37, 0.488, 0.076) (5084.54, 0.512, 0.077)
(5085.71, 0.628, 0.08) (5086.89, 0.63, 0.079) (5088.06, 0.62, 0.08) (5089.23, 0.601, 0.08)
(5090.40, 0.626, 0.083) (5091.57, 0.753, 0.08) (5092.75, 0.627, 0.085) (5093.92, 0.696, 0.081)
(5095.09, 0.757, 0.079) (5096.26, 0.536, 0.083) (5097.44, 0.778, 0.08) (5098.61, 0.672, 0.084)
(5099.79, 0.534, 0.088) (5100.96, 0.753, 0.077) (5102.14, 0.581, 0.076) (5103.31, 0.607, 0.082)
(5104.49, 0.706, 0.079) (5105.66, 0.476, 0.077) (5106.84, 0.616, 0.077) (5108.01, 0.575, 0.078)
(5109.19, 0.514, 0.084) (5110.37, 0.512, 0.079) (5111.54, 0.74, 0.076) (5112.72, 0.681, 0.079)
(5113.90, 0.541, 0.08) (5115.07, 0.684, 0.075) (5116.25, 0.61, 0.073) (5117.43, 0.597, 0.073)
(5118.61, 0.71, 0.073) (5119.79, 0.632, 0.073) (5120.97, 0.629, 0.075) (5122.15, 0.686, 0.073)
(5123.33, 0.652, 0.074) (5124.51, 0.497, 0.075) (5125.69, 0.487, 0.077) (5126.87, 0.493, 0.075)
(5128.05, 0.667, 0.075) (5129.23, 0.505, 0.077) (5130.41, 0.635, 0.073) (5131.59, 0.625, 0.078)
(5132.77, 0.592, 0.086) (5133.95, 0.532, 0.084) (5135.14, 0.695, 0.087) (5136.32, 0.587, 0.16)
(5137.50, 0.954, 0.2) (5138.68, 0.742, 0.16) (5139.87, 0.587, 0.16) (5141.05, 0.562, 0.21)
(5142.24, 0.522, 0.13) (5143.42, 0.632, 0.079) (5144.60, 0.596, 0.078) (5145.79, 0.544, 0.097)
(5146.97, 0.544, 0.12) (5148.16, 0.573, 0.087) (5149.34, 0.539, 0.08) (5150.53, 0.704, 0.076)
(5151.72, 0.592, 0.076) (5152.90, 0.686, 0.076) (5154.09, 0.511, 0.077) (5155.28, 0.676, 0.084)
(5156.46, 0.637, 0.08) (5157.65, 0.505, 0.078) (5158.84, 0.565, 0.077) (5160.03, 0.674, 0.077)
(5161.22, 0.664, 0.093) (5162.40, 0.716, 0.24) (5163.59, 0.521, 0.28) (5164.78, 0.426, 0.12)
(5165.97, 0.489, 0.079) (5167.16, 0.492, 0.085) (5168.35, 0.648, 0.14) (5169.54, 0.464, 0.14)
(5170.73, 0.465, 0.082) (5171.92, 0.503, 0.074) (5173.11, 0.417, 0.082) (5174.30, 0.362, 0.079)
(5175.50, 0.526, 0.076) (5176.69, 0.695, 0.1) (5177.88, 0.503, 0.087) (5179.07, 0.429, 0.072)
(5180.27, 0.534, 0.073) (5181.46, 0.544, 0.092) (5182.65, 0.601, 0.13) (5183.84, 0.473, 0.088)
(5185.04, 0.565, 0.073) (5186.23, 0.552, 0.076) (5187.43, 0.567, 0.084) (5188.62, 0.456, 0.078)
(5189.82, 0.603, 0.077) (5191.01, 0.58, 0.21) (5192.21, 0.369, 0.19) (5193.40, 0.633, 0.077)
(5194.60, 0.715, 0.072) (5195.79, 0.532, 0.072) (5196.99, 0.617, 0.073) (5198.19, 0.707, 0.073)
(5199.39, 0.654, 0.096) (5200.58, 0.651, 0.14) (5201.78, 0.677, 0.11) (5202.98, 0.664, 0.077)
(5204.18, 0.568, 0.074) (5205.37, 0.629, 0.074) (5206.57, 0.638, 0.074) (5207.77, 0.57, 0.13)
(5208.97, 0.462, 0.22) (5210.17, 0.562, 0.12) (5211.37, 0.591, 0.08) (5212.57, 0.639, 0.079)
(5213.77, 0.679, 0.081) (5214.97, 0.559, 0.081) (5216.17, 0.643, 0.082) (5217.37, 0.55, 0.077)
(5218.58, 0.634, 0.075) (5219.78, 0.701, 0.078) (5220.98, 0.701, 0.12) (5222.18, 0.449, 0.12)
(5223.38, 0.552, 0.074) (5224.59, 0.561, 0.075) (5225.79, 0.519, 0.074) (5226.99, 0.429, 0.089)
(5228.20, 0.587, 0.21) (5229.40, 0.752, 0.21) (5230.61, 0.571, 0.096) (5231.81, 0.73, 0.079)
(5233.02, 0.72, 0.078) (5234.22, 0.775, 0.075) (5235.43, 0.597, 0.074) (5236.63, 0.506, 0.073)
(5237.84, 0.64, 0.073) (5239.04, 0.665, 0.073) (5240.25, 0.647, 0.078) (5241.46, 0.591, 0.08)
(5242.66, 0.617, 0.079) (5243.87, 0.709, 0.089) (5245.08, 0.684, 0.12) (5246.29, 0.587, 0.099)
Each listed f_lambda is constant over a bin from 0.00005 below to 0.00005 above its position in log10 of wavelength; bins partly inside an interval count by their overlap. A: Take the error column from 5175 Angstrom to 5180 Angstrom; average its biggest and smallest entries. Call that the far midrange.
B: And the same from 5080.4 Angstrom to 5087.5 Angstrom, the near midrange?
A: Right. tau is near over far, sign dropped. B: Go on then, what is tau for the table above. 0.9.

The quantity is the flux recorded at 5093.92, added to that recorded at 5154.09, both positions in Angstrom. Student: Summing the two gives 1.21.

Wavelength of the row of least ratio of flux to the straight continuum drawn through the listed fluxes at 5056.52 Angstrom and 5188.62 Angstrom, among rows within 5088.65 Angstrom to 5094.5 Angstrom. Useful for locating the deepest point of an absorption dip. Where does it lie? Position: 5089.23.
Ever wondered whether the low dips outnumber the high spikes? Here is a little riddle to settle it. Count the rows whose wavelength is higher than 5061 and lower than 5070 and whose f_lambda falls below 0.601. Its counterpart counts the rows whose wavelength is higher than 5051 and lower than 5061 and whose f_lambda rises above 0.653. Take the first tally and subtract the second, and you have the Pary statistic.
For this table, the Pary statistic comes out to 3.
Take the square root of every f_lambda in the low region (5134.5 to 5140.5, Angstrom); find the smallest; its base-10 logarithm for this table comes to -0.116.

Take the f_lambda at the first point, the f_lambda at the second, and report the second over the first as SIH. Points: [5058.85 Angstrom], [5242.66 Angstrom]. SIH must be 1.0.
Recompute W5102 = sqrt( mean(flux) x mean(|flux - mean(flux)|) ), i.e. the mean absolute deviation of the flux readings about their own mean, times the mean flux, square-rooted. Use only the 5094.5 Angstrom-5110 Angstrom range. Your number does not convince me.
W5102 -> 0.229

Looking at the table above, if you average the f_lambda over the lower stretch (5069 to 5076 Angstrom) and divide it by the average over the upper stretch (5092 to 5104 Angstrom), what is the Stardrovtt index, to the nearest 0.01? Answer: 0.93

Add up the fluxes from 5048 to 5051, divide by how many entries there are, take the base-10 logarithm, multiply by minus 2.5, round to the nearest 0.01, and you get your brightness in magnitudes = 0.47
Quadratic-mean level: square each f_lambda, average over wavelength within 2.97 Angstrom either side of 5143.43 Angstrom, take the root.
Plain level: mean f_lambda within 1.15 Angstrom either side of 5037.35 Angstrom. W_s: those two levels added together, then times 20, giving 23.4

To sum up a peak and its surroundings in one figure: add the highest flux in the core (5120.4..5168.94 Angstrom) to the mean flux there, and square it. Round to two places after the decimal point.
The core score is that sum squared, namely 2.41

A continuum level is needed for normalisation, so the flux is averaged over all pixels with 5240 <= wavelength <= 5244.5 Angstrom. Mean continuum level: 0.64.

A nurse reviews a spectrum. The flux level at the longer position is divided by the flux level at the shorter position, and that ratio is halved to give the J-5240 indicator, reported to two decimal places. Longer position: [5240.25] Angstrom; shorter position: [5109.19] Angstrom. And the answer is 0.63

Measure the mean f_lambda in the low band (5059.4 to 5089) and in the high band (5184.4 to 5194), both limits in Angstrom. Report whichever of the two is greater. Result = 0.610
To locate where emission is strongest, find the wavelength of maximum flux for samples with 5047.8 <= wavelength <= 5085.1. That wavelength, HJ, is 5051.87 Angstrom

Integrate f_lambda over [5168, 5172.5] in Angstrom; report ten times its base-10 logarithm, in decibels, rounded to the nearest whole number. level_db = 4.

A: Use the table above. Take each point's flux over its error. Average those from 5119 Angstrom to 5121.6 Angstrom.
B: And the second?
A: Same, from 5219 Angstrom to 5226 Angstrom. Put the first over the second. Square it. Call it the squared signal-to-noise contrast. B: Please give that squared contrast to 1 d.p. 1.6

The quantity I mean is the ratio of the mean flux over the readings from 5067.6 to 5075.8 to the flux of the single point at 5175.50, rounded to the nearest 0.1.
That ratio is 1.2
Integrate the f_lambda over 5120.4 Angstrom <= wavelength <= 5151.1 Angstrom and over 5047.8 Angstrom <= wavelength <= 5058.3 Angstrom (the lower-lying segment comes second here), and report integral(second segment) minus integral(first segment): -12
